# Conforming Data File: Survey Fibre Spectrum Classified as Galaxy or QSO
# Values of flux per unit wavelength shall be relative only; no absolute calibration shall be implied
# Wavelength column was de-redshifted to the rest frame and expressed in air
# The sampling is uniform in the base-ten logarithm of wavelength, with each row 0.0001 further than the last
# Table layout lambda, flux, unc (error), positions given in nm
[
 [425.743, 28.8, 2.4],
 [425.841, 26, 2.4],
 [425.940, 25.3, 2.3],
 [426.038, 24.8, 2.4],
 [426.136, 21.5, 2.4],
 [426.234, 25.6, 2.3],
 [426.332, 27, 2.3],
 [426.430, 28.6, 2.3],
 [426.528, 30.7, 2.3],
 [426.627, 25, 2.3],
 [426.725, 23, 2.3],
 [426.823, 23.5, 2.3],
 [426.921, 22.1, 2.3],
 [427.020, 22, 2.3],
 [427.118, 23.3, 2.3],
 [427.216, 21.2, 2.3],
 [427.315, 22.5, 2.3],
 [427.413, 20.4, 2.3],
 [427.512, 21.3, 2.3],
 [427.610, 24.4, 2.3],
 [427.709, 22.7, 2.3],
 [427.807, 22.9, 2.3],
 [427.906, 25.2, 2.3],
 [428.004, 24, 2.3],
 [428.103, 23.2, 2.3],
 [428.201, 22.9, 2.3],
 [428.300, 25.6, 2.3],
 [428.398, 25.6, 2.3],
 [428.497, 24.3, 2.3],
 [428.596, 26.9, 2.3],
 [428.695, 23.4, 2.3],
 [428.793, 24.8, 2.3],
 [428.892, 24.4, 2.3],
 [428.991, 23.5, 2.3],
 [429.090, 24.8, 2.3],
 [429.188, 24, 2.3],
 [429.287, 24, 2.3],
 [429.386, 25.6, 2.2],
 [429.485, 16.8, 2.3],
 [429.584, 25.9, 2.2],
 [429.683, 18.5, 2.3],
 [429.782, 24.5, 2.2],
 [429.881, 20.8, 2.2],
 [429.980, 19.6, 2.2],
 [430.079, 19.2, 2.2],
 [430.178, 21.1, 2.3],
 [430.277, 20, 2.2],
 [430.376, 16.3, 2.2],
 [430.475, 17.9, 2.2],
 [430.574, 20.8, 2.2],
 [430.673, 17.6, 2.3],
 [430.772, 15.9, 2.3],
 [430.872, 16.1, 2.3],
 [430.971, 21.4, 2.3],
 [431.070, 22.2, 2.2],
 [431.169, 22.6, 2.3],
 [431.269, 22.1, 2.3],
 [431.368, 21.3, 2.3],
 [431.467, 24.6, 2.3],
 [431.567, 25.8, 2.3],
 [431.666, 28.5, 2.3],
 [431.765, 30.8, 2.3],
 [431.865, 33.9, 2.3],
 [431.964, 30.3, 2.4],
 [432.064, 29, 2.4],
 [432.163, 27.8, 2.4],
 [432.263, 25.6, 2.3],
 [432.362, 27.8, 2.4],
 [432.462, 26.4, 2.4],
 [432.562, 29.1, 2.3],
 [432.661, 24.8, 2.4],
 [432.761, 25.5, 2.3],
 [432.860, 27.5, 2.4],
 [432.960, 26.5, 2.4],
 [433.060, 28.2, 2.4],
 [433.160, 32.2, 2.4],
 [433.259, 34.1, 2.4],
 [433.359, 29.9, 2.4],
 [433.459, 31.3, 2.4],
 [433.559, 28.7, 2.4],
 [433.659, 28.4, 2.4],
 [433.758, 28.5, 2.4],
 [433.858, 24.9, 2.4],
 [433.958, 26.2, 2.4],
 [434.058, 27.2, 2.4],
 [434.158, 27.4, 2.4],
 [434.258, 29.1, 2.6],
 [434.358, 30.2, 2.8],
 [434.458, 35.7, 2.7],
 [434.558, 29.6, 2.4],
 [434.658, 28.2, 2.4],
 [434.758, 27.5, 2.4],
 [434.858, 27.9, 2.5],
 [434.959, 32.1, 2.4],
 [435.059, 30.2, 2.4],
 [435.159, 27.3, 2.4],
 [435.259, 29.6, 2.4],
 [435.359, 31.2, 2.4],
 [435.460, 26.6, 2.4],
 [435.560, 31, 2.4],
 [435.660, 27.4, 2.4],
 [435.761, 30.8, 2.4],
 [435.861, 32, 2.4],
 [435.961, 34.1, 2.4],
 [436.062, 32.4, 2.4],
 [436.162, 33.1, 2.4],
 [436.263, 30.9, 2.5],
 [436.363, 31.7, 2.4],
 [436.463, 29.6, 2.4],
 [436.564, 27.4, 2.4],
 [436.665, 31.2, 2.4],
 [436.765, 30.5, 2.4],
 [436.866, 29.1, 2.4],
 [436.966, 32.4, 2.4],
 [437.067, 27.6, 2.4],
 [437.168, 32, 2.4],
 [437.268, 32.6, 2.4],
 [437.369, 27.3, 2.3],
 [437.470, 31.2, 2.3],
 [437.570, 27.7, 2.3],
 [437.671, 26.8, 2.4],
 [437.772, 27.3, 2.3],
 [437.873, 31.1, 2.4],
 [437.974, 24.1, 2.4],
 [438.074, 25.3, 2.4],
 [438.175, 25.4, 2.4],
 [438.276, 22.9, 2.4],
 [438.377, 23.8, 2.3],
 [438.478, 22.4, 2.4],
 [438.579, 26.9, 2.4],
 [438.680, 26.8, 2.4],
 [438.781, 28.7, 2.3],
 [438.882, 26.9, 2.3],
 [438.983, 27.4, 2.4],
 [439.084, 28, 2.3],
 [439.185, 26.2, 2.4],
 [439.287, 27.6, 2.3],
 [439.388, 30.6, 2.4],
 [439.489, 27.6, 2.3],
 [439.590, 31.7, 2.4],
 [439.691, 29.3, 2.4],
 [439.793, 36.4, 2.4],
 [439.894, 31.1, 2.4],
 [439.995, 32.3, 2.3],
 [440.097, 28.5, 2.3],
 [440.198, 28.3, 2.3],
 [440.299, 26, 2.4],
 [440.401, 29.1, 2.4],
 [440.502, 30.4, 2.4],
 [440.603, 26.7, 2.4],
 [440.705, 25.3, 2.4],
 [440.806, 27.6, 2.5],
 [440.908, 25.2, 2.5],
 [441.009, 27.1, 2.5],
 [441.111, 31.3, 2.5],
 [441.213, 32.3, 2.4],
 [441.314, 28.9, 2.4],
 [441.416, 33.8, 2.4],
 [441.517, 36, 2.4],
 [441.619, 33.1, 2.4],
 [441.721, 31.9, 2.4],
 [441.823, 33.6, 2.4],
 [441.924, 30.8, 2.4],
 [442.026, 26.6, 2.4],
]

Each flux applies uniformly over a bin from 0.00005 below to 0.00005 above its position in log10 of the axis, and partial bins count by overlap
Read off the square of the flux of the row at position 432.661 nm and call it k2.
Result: 615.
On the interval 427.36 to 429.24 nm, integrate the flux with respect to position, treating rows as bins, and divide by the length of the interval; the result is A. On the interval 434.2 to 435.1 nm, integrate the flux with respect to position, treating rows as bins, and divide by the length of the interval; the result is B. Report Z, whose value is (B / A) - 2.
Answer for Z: -0.7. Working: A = 23.9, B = 30.0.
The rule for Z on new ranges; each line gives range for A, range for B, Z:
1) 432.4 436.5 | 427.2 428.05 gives -1.2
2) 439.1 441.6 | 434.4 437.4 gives -1.0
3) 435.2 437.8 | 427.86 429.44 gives -1.2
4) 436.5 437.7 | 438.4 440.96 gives -1.0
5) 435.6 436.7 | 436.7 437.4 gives -1.0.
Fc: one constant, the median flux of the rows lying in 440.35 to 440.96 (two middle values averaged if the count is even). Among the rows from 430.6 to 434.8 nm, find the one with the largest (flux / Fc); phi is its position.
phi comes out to 434.458 nm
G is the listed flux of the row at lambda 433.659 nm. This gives 28.4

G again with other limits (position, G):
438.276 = 22.9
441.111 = 31.3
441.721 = 31.9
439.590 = 31.7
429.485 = 16.8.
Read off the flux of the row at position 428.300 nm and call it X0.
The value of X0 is 25.6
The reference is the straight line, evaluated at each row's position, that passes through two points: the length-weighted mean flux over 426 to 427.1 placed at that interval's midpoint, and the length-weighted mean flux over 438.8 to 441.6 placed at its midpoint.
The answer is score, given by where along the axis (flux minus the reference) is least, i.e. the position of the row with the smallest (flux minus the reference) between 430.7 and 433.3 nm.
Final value 430.772 nm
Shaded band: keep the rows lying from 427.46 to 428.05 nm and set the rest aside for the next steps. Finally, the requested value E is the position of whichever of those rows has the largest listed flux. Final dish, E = 427.906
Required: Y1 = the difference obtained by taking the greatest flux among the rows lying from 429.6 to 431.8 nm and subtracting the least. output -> 15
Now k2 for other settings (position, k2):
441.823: 1129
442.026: 708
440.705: 640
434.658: 795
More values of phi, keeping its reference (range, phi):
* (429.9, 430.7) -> 430.178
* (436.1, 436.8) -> 436.162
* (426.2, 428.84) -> 426.528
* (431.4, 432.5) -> 431.865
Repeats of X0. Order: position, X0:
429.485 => 16.8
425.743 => 28.8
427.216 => 21.2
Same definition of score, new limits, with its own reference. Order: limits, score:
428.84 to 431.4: 430.772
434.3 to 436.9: 435.460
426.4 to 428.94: 427.413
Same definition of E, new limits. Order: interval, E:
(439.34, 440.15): 439.793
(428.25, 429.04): 428.596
